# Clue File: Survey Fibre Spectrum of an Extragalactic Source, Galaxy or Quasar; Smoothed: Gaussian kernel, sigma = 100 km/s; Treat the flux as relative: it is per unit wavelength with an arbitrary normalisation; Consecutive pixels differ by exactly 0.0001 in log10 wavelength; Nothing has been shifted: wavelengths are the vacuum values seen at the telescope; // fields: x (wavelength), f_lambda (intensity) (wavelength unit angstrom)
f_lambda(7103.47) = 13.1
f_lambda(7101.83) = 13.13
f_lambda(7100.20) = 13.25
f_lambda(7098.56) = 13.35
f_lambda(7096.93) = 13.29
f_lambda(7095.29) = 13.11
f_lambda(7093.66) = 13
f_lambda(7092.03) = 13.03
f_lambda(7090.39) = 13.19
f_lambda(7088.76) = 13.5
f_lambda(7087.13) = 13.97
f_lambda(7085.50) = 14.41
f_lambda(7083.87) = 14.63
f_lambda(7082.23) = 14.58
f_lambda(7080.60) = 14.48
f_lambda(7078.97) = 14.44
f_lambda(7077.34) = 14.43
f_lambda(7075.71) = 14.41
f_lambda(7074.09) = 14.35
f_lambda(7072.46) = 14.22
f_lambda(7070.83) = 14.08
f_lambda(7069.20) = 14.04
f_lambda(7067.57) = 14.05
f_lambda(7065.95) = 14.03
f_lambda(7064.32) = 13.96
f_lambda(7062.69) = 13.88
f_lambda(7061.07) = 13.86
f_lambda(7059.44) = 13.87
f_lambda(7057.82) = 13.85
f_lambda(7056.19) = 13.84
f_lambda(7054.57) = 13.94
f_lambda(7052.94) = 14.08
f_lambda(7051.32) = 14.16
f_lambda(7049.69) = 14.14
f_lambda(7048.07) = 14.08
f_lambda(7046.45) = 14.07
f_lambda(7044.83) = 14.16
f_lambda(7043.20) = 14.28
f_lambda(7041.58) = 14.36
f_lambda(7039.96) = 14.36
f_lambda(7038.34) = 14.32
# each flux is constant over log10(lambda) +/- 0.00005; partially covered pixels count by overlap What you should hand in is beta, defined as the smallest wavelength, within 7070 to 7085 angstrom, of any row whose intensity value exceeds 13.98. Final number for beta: 7070.83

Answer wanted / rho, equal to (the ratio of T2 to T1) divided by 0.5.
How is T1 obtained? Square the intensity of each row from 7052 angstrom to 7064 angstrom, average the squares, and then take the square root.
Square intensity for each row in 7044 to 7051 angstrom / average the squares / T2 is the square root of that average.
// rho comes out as 2.03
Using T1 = 13.9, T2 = 14.1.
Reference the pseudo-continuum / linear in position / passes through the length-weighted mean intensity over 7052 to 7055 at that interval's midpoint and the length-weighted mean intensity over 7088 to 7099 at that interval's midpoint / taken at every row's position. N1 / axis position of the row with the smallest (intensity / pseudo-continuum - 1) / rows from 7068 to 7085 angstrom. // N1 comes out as 7069.20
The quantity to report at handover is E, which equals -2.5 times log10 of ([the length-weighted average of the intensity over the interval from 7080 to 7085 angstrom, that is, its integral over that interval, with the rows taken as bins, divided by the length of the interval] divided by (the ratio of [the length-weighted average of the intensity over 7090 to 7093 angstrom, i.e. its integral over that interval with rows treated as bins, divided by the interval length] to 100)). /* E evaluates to -5.11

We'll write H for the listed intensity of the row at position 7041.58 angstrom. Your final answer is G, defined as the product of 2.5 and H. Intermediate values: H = 14.36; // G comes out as 35.9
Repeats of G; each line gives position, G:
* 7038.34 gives 35.8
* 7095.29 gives 32.8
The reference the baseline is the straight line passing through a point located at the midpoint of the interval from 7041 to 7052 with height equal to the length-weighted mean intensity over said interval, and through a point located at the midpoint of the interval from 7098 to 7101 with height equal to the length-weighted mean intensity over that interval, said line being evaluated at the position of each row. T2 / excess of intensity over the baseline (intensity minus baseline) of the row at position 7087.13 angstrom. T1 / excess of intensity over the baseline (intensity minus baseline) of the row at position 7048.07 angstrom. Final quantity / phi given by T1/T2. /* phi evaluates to 0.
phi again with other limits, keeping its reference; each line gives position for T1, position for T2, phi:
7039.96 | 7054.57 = -1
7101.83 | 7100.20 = 10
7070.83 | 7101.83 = -3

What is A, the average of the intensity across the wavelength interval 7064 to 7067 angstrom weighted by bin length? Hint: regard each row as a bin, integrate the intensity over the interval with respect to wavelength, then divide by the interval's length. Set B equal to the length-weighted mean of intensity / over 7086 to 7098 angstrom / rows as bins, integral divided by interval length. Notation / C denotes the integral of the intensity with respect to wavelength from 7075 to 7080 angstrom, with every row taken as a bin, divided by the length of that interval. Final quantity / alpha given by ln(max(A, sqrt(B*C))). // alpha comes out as 2.64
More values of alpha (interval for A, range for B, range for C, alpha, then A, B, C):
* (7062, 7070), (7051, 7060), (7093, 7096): 2.64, 14.0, 13.95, 13.1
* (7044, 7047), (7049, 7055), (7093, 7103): 2.65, 14.1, 14.07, 13.2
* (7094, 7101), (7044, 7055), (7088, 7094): 2.61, 13.2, 14.08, 13.2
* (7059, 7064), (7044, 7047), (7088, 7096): 2.63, 13.9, 14.09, 13.2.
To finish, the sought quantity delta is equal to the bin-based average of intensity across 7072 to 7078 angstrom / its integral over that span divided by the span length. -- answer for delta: 14.4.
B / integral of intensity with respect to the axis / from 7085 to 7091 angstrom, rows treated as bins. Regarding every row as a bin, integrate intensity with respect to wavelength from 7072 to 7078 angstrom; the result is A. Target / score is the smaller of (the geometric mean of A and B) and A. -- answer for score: 84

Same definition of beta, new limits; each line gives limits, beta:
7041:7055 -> 7041.58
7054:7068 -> 7065.95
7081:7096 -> 7082.23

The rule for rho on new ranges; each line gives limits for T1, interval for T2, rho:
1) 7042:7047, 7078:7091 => 2.00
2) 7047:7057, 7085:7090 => 1.99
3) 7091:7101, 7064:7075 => 2.14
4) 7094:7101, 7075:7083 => 2.18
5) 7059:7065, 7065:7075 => 2.03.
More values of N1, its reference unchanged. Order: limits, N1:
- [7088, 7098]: 7092.03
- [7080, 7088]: 7087.13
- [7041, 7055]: 7046.45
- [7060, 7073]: 7061.07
